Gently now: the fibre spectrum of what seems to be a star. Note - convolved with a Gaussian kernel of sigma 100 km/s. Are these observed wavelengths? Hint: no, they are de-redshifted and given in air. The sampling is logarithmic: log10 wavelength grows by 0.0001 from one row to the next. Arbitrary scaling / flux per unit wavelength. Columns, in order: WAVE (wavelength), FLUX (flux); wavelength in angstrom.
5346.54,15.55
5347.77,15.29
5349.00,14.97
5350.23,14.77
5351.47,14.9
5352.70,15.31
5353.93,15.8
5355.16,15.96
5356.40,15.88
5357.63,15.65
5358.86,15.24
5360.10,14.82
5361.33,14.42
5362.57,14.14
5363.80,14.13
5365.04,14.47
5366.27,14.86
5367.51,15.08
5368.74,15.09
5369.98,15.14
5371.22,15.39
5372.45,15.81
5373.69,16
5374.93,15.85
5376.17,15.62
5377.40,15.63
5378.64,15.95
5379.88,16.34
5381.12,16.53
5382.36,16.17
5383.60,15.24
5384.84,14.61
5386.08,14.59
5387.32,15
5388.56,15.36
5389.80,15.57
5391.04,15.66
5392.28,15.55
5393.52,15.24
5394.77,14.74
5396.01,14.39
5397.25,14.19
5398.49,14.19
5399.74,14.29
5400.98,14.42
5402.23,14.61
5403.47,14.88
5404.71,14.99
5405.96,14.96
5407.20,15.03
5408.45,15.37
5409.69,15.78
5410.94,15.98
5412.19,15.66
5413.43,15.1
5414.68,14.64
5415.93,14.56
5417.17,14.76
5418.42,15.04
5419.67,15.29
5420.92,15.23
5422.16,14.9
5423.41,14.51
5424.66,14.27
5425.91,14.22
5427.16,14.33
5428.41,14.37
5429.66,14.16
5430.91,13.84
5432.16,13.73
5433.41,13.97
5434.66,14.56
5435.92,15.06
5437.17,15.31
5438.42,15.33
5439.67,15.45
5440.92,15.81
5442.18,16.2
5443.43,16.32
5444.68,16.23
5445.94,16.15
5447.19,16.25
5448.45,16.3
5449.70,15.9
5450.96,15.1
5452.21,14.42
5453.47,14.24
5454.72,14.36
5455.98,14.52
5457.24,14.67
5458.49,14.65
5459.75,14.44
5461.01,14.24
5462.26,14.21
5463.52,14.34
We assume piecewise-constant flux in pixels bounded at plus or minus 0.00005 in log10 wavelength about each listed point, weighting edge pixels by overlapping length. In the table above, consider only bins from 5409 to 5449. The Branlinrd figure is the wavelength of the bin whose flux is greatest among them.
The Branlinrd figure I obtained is 5443.43 angstrom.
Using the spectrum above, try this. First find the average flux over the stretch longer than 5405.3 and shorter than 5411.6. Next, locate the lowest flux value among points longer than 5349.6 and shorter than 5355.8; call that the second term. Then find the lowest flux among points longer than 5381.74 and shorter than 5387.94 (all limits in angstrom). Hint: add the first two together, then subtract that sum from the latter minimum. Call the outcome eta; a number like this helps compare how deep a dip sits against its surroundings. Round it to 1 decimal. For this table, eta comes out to -15.6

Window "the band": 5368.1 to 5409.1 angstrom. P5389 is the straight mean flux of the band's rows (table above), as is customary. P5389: 15.2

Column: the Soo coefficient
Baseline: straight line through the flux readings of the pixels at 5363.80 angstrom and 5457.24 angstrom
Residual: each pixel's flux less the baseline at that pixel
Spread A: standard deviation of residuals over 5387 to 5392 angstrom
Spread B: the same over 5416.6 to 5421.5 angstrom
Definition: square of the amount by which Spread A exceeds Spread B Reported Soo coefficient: 0.00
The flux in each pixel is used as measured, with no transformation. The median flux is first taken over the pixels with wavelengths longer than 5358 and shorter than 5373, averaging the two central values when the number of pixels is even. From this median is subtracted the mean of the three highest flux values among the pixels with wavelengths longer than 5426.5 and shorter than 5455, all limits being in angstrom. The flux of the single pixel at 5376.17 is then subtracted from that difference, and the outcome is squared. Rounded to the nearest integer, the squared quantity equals 287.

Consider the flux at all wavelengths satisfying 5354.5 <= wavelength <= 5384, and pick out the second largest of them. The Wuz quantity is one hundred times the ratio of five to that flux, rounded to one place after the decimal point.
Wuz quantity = 30.6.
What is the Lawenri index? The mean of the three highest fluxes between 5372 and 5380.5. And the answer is 16.1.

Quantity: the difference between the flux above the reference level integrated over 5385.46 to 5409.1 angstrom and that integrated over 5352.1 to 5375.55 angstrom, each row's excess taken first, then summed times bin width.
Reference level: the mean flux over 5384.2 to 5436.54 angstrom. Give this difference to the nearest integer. -7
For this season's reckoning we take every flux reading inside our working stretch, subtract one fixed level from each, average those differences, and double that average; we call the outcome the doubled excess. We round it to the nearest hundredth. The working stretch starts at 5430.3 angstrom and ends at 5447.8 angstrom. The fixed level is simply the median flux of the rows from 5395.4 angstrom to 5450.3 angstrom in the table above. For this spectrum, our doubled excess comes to 0.65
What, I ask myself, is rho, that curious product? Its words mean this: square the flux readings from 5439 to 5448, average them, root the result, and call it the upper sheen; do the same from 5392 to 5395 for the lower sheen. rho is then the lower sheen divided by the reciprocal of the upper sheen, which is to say 244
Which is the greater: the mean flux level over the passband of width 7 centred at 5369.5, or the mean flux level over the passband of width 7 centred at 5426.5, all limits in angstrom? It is 15.2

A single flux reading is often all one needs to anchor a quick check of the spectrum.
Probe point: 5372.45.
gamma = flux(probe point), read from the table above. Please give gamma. 15.81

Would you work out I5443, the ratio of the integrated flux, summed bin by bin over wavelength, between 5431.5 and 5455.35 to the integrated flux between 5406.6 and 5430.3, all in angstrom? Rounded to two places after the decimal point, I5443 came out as 1.03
